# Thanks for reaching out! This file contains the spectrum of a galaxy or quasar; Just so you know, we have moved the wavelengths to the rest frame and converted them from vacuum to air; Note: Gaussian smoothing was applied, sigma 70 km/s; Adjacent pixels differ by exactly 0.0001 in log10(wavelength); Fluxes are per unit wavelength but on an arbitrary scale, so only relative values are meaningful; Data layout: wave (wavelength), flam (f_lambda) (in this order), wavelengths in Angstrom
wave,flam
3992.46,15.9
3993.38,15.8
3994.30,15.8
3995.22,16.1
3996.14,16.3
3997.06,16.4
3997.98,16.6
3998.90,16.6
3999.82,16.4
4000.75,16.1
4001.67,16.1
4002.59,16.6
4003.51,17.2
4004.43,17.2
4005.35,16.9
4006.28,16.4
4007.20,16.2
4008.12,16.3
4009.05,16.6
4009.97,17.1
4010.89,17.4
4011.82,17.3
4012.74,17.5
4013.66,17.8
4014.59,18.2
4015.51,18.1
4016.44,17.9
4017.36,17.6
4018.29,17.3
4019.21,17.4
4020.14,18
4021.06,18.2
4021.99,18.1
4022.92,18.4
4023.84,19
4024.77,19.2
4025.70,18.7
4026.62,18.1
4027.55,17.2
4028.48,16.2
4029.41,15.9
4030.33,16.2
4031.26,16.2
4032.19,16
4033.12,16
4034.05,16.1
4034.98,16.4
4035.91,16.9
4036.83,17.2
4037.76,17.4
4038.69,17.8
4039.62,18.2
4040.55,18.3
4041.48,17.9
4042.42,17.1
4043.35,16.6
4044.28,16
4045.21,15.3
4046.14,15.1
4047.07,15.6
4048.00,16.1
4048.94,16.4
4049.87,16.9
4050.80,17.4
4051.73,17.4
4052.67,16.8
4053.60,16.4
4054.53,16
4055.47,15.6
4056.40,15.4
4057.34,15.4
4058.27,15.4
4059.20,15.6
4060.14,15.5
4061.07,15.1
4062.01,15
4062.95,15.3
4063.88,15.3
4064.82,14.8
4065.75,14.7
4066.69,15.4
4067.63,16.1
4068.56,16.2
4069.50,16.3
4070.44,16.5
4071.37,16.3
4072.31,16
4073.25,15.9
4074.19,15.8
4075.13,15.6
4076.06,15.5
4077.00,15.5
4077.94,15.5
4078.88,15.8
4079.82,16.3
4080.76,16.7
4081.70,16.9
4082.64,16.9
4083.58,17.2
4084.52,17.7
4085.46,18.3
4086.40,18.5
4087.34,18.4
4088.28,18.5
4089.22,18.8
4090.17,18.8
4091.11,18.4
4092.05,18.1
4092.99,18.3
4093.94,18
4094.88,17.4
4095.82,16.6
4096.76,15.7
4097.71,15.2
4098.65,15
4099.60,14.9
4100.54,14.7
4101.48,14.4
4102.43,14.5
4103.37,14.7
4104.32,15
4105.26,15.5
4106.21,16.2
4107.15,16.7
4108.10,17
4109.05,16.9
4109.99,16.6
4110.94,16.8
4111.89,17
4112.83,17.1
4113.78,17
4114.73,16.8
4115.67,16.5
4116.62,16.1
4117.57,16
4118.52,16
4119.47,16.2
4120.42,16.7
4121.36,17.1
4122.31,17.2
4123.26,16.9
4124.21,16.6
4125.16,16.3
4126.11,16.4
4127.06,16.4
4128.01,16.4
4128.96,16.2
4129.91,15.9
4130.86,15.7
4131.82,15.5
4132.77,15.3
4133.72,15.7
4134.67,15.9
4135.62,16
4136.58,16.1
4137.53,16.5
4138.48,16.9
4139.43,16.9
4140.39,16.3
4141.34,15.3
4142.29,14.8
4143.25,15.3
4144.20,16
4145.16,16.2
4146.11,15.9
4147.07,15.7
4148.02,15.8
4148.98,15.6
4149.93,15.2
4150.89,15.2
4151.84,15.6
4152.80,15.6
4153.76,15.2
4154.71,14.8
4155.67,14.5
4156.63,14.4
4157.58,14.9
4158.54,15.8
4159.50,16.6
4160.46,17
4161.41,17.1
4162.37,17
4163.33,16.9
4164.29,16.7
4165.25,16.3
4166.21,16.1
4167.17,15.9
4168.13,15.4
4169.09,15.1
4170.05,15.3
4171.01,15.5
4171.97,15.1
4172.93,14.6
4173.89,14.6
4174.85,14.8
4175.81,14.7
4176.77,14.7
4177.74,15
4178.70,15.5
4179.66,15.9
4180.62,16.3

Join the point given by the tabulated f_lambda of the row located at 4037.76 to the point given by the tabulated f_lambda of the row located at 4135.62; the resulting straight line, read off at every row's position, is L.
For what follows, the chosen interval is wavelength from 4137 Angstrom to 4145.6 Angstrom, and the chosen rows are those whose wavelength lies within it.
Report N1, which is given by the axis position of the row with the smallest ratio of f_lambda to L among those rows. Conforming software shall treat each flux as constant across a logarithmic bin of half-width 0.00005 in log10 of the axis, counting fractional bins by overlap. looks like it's 4142.29 Angstrom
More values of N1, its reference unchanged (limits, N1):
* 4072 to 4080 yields 4076.06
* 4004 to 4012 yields 4007.20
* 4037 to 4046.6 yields 4046.14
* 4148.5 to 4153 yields 4149.93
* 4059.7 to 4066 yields 4065.75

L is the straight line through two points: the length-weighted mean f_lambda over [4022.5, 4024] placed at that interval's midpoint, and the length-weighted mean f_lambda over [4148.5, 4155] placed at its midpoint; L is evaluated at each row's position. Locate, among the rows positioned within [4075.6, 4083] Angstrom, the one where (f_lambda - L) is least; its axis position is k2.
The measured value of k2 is 4076.06 Angstrom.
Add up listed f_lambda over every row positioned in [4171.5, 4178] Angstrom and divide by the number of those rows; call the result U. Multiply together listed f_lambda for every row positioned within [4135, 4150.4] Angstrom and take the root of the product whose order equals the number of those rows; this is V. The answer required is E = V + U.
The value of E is 30.7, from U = 14.8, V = 15.9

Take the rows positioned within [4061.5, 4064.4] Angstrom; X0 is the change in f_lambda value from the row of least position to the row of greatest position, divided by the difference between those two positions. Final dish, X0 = 0.2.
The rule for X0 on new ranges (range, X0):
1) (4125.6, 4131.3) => -0.1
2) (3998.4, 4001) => -0.3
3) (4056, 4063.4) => 0.0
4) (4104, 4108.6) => 0.5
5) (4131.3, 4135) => 0.1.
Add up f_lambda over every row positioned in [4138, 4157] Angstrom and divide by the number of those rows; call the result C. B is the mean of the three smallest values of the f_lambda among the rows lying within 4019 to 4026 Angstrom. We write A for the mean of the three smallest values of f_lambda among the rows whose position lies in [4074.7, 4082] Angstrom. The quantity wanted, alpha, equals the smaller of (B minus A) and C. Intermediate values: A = 15.5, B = 17.8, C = 15.6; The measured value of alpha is 2.3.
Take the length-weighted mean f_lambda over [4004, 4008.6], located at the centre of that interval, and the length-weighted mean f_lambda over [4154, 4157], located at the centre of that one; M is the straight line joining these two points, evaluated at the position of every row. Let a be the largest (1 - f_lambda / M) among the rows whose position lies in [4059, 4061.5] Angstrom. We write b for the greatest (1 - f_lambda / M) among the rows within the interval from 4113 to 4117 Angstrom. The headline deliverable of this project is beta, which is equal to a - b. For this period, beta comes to 0.11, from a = 0.048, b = -0.06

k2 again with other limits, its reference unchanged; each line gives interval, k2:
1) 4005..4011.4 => 4007.20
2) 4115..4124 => 4117.57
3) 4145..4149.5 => 4148.98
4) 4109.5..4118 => 4117.57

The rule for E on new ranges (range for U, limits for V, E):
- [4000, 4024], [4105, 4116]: 34.0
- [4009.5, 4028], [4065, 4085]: 34.0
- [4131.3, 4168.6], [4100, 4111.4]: 31.6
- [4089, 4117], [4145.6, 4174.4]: 32.1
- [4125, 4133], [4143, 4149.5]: 31.8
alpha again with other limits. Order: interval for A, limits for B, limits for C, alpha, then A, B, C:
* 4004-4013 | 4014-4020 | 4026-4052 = 1.1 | 16.3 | 17.4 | 16.7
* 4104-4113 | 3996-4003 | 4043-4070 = 0.6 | 15.6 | 16.2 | 15.8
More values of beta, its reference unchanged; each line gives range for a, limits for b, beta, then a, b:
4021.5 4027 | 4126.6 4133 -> -0.08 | -0.106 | -0.03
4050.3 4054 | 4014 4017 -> 0.06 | -0.028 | -0.09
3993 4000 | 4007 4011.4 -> 0.03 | 0.056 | 0.02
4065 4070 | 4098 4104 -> 0.01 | 0.069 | 0.06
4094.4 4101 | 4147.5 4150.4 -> 0.08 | 0.042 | -0.03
